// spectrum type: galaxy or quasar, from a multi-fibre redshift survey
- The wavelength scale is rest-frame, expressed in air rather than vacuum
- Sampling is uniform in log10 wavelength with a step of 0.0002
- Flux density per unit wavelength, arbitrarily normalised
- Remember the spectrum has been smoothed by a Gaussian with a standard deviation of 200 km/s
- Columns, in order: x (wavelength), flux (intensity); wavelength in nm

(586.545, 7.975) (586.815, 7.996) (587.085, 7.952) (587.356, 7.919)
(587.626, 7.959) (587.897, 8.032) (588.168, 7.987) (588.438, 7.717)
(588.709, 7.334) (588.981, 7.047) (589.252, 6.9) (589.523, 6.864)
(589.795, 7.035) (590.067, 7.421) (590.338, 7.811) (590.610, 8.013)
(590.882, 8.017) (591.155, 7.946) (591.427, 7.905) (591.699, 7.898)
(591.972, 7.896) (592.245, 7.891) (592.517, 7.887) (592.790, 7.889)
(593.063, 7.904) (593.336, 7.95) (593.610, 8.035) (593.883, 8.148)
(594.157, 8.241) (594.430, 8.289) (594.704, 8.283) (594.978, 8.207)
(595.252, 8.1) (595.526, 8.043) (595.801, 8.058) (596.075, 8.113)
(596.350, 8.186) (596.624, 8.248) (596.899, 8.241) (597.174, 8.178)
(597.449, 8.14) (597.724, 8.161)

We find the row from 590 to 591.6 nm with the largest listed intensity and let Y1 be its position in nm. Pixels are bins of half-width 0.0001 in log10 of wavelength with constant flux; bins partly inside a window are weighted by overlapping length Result 590.882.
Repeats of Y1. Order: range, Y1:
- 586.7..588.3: 587.897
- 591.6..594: 593.883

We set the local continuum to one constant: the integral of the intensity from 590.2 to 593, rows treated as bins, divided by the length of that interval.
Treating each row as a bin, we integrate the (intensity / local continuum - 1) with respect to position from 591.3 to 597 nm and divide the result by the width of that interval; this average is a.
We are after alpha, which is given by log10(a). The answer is -1.7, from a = 0.019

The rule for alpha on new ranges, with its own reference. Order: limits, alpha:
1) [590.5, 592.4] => -2.6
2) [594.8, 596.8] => -1.5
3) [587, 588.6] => -4.1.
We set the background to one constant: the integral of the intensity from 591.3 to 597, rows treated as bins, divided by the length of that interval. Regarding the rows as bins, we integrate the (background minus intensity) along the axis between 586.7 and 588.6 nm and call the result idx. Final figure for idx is 0.3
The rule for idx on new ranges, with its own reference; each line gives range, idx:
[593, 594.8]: -0.1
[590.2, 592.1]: 0.3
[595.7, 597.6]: -0.2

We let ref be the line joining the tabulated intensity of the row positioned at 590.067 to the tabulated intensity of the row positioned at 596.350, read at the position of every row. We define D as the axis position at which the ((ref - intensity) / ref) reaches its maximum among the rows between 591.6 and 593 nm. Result 592.790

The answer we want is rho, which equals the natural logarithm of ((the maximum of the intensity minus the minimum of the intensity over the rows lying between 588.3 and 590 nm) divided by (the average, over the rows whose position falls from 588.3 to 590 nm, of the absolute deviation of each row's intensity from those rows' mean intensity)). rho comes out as 1.22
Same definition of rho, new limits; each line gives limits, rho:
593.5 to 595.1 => 1.25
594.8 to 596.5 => 1.14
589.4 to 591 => 1.01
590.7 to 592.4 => 1.22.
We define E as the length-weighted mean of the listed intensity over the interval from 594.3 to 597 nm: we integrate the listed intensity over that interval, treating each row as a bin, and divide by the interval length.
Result 8.18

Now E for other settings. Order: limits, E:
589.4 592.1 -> 7.68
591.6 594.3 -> 7.98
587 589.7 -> 7.55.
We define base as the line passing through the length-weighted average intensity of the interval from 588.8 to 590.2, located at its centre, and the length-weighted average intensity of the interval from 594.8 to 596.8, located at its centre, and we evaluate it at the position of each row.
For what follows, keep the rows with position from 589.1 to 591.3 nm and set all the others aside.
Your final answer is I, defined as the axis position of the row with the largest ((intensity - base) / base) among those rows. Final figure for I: 590.610 nm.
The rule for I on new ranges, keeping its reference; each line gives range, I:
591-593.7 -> 591.155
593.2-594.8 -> 594.157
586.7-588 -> 586.815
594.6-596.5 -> 594.704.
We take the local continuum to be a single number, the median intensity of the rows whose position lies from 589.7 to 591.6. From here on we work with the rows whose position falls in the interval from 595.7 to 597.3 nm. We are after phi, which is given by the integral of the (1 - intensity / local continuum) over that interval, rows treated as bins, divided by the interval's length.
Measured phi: -0.034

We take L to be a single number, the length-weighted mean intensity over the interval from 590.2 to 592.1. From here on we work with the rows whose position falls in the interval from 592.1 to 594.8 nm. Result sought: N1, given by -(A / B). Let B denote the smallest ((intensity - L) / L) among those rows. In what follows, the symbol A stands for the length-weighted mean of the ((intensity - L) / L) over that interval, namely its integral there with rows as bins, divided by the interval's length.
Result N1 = 3.04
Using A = 0.02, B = -0.01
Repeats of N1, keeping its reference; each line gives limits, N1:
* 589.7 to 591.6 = -0.19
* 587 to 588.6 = -0.05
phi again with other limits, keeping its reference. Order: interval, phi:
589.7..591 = 0.029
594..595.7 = -0.036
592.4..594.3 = -0.013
